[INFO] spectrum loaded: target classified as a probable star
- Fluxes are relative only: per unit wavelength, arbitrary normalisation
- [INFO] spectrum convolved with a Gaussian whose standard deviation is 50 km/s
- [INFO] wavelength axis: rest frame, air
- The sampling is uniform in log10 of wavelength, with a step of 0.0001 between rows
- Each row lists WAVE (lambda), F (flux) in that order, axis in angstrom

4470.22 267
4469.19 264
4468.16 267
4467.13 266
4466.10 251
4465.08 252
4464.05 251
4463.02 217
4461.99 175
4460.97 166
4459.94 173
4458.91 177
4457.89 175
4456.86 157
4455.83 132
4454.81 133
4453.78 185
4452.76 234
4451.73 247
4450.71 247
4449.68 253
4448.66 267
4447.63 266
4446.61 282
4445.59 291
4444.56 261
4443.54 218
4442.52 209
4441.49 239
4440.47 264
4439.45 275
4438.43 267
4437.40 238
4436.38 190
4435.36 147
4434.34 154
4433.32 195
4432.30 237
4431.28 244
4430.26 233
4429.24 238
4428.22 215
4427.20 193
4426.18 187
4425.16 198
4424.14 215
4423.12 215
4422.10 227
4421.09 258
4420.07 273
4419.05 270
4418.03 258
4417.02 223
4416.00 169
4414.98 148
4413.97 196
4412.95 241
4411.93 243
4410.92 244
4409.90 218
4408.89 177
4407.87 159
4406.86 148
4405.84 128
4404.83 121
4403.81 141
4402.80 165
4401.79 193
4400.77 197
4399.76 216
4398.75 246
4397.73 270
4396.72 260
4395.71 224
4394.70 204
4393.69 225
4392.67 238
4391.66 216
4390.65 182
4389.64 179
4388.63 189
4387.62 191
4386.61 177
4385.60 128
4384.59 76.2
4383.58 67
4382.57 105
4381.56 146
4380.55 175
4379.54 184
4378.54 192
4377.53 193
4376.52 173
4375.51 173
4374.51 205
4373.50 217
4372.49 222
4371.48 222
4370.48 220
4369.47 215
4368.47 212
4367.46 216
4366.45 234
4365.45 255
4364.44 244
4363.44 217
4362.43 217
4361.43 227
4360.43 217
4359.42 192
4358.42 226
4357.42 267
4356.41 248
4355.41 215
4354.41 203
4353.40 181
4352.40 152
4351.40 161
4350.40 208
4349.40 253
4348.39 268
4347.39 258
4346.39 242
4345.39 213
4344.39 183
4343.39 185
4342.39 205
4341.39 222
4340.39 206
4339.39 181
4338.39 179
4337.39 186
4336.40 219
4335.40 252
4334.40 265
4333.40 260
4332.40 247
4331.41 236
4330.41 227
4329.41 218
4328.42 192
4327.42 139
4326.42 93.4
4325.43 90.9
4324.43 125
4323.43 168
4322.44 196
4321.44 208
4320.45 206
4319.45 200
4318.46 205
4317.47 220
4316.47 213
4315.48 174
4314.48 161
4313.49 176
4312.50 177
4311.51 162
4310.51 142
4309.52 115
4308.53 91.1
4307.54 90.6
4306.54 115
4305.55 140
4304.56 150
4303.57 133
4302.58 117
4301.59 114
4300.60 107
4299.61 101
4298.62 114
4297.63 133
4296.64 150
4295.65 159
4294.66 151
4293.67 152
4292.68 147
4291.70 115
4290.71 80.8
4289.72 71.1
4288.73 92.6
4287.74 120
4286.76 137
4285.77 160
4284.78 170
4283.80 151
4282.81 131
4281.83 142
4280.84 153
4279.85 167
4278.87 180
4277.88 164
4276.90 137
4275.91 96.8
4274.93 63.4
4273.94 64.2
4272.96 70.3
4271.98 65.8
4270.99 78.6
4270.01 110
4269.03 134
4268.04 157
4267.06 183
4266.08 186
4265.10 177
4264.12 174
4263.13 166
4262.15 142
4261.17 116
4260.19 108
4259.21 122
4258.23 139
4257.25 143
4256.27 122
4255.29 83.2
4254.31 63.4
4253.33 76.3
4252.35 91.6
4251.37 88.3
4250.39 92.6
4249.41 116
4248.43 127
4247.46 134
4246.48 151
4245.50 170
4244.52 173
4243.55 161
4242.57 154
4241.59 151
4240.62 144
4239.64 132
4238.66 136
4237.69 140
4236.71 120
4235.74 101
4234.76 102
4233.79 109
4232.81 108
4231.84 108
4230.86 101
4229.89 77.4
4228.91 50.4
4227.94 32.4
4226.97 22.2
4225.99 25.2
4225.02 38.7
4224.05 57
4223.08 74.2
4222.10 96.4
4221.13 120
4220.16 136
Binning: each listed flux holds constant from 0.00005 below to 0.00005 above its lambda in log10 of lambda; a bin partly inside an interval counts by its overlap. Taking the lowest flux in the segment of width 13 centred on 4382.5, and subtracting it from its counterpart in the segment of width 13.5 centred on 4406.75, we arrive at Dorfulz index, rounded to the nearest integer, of 54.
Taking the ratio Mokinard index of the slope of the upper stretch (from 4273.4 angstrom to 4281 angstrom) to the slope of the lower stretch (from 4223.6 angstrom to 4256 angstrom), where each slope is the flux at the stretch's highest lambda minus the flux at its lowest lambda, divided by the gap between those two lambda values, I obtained 15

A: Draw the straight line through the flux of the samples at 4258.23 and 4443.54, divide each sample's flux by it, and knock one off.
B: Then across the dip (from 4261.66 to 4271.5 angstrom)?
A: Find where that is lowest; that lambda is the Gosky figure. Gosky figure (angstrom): 4270.99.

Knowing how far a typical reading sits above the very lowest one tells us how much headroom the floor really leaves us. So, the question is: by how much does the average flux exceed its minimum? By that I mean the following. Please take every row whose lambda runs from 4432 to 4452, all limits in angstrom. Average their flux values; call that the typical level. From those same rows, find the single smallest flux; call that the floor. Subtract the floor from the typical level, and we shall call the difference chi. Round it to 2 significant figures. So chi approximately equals 90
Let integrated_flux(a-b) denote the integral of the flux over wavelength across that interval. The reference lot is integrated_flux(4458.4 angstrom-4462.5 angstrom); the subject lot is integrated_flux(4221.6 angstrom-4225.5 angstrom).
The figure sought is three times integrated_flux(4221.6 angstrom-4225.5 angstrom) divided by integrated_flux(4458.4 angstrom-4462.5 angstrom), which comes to 1.1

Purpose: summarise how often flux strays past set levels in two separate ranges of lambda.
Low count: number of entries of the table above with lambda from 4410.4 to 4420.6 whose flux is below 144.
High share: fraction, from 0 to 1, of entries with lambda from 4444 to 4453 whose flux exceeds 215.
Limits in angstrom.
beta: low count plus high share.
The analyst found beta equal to 1.0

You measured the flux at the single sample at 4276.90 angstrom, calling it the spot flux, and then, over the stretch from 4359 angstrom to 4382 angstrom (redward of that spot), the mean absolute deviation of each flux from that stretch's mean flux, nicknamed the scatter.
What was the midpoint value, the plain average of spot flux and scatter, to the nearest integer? 79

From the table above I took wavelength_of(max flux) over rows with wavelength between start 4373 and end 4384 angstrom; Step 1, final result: 4373.50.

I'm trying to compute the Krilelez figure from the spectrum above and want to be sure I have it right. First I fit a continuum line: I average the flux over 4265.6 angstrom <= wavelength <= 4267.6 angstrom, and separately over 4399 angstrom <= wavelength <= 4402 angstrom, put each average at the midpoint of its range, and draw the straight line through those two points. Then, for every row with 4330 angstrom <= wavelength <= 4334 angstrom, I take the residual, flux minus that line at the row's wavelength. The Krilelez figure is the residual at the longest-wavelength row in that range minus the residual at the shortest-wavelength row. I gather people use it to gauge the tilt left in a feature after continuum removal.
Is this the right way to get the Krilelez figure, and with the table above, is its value 33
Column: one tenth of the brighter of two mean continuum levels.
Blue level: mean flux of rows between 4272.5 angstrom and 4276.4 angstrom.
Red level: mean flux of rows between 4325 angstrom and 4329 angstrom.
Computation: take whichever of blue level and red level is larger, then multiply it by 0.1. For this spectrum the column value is 13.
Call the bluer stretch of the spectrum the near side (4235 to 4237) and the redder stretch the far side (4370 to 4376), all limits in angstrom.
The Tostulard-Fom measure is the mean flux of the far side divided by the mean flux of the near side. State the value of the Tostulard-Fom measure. 1.9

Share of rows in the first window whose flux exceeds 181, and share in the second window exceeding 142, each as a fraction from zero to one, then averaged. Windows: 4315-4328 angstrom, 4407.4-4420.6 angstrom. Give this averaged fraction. 0.769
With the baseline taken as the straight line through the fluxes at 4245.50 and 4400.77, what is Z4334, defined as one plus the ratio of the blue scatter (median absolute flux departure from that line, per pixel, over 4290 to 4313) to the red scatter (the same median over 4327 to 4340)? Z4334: 2.12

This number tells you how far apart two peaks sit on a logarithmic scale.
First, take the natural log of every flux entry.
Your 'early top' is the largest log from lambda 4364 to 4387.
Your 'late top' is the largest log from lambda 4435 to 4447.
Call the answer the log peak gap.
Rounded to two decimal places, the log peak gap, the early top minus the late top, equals -0.13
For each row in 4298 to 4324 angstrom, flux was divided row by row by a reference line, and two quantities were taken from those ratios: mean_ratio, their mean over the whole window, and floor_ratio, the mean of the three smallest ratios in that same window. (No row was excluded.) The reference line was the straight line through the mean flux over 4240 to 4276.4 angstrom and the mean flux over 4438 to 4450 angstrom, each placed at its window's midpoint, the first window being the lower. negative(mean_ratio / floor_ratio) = -1.6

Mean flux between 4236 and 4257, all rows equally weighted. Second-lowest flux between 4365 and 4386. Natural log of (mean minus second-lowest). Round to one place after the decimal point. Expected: 3.9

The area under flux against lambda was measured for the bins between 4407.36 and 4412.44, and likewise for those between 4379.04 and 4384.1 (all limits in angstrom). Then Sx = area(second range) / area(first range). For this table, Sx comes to 0.65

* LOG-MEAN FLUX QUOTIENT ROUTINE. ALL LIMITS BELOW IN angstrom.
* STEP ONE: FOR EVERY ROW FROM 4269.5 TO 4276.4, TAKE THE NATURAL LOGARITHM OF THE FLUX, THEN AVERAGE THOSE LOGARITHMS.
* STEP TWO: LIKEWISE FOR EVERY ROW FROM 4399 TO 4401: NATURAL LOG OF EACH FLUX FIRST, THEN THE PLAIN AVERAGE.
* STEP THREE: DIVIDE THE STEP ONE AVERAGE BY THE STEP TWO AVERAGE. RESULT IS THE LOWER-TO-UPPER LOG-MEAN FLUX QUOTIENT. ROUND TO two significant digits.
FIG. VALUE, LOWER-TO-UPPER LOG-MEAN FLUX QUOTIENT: 0.81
